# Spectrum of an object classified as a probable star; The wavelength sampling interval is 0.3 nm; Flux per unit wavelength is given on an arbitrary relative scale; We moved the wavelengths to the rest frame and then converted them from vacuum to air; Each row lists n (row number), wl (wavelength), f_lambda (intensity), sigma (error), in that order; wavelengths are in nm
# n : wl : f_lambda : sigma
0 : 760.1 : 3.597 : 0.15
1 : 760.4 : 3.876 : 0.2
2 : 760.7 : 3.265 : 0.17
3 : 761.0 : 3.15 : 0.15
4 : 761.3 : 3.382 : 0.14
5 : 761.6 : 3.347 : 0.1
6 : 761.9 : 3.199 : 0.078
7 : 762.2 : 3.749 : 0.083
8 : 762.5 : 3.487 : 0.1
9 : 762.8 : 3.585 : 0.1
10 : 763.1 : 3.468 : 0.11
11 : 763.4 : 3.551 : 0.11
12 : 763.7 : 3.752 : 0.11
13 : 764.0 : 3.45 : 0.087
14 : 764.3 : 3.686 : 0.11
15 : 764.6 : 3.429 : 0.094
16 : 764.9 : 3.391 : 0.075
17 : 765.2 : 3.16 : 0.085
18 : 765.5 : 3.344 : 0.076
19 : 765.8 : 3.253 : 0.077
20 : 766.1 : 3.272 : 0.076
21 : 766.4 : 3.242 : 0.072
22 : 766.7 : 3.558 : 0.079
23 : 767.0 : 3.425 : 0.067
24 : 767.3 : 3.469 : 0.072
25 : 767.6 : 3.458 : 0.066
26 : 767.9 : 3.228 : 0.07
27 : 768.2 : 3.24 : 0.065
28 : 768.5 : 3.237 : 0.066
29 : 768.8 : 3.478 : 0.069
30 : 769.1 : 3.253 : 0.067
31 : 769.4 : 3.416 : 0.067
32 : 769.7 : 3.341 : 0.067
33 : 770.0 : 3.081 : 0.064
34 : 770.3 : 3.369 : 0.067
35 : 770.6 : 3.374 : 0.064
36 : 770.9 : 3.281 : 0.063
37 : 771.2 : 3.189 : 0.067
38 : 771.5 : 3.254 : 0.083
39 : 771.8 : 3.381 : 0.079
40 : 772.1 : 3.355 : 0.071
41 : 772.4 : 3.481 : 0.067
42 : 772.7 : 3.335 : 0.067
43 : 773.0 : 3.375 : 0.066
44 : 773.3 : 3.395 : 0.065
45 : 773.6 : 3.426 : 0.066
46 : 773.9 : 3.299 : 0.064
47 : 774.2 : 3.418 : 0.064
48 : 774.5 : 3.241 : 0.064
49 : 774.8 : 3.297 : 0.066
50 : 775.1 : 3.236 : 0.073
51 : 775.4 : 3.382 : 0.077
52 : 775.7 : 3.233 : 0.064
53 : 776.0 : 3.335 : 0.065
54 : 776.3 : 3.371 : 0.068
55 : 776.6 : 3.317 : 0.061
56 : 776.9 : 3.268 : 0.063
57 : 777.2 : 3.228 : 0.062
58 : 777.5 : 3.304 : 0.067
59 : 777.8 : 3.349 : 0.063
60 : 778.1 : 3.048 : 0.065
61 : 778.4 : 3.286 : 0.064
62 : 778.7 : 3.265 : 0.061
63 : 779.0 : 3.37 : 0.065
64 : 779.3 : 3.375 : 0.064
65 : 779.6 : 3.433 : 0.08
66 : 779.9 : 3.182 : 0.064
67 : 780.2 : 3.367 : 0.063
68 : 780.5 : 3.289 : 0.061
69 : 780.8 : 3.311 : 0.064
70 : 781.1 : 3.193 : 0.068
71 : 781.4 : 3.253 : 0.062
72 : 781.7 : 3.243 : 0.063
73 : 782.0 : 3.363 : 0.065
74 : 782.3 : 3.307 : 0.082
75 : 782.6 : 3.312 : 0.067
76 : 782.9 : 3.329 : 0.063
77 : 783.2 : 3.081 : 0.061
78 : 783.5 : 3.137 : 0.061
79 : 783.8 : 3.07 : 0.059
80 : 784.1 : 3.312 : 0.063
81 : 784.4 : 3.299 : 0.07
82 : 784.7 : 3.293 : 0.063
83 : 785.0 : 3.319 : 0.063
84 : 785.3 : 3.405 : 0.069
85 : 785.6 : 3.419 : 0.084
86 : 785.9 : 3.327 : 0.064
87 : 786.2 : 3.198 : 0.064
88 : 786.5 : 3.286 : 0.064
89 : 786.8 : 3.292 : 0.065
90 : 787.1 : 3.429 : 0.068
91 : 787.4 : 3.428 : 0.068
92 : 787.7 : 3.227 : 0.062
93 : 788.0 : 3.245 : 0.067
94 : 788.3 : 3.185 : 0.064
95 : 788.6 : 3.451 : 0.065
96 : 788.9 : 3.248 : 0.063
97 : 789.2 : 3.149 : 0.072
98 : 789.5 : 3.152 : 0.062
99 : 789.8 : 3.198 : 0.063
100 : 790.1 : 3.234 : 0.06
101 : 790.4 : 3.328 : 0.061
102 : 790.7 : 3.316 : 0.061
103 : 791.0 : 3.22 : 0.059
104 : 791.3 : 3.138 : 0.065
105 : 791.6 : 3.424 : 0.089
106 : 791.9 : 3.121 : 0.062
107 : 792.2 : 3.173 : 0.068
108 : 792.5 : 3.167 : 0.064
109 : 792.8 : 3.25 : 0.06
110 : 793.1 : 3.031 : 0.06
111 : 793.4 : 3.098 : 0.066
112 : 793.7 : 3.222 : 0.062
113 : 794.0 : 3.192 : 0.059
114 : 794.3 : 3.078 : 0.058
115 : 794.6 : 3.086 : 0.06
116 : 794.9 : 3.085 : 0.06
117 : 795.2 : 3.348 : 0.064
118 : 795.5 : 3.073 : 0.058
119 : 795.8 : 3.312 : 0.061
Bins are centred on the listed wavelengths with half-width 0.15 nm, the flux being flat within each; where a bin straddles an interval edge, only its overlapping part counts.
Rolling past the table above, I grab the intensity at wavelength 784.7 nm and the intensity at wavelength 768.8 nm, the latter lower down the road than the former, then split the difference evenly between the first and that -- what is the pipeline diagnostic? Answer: 3.39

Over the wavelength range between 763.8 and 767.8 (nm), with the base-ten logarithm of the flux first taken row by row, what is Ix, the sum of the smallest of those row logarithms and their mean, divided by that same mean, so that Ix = 1.94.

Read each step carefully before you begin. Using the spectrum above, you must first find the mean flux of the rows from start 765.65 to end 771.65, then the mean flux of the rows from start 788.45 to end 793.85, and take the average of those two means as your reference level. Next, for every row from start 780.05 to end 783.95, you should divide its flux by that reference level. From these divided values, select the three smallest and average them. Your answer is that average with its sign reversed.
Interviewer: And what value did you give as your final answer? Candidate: -0.947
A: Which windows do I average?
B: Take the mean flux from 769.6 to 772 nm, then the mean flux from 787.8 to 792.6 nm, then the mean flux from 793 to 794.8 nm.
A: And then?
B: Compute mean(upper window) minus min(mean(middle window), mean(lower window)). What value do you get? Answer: -0.116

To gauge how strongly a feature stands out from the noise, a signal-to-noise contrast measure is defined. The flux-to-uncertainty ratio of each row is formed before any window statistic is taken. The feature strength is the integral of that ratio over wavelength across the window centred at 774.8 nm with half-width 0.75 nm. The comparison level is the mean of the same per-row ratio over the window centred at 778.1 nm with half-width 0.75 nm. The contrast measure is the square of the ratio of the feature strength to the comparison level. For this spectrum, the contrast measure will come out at 2.0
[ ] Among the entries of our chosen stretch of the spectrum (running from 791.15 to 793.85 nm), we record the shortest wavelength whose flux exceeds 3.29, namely 791.6 nm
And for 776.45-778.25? 776.6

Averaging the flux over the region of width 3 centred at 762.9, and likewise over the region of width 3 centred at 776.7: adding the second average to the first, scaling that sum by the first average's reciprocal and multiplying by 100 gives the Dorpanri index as 193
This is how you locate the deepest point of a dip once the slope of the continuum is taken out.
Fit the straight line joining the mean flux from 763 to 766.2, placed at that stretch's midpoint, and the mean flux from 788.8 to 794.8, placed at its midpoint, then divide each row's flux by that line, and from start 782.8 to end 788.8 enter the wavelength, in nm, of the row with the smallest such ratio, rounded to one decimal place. 783.8 nm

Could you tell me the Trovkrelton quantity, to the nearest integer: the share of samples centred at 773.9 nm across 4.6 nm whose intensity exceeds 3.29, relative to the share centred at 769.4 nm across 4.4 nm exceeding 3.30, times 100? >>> 171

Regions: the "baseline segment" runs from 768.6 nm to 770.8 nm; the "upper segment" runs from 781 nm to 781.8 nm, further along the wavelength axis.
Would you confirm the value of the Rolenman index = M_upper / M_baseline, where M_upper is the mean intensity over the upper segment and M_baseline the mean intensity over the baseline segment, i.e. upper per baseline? 0.97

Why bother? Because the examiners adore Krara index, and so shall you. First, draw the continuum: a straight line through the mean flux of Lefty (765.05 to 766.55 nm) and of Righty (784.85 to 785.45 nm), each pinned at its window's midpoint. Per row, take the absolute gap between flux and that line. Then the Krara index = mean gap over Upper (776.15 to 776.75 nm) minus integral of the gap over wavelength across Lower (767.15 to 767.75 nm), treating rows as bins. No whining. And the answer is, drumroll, -0.090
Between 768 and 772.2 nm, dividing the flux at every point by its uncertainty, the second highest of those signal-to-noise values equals 52.1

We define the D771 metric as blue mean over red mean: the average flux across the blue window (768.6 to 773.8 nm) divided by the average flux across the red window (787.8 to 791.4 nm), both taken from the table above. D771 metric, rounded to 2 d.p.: 1.03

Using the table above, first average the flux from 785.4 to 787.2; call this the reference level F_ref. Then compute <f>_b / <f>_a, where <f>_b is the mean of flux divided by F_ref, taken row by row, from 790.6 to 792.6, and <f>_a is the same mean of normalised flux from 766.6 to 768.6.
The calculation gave 0.955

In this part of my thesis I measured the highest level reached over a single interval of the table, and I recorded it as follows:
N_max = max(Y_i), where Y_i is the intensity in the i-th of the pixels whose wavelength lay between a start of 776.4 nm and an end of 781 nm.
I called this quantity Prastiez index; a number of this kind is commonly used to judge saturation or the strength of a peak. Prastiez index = 3.433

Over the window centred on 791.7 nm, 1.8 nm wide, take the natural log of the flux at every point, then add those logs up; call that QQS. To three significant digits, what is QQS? 6.99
